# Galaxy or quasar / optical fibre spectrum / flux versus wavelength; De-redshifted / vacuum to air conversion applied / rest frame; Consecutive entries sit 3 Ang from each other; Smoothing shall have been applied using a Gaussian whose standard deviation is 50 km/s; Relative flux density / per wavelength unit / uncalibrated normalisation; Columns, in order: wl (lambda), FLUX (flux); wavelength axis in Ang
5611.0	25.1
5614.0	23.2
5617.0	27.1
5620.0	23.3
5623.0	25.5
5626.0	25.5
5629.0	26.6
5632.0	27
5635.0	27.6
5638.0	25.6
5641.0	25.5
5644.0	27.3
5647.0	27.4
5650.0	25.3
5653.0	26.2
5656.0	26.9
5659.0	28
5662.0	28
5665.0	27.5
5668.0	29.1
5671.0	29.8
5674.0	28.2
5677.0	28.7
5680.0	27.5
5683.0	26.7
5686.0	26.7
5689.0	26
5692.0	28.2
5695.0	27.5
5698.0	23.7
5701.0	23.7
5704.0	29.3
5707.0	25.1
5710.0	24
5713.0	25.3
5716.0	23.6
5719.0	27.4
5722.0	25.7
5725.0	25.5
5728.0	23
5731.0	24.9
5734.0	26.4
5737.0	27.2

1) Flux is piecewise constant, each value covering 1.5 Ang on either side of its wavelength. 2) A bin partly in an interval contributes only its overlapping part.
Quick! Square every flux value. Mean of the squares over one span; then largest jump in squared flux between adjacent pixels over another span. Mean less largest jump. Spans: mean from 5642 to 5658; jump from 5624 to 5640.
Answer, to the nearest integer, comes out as 603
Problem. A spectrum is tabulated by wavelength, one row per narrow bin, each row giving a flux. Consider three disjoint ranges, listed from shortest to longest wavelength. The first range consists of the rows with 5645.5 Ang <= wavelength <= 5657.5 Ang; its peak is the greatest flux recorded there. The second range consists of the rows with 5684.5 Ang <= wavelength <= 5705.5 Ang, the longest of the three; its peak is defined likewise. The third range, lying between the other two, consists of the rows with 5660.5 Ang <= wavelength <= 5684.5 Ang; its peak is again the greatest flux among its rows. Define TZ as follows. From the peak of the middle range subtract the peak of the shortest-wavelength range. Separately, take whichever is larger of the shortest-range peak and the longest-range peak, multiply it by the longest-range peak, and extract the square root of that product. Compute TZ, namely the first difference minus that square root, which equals -26.9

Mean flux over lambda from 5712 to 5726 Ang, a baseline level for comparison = 25.5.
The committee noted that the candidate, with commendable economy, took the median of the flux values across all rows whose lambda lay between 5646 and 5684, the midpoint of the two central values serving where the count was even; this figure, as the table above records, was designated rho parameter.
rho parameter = 27.5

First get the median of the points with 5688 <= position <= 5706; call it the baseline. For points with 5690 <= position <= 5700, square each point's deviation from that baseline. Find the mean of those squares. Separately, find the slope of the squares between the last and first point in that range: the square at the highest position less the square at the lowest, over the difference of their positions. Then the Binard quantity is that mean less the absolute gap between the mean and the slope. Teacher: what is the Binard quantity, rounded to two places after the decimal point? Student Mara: 1.20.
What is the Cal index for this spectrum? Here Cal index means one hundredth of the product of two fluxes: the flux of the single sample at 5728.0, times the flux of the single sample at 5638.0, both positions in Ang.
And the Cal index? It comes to 5.9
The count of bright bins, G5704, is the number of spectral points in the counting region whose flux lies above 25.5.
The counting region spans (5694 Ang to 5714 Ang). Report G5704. 2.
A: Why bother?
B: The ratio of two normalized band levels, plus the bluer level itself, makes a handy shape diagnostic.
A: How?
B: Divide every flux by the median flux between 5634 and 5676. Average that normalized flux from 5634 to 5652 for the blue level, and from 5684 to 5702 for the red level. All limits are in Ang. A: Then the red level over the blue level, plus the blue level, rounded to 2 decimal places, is 1.95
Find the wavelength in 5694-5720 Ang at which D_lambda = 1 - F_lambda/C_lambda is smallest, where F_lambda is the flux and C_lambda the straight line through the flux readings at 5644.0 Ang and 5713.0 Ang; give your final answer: 5704.0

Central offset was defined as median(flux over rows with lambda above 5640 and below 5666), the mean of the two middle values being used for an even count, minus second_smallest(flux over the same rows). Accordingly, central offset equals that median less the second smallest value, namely 1.8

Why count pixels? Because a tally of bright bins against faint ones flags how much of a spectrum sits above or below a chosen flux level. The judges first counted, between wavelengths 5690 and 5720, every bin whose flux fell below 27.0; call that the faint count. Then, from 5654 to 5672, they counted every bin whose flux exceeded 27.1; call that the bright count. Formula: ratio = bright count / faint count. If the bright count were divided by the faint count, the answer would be 0.8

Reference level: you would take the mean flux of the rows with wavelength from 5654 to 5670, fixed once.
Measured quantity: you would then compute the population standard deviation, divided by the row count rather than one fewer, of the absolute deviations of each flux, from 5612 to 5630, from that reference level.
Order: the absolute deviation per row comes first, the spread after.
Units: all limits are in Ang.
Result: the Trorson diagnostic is 1.5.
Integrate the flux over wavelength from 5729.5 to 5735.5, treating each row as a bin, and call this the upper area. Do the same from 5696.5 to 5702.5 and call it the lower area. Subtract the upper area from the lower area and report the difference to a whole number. -12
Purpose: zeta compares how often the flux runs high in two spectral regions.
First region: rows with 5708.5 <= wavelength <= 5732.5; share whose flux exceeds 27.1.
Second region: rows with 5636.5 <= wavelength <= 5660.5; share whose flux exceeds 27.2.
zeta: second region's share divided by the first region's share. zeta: 3.0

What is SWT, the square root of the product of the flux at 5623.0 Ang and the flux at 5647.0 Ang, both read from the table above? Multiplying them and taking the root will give 26.4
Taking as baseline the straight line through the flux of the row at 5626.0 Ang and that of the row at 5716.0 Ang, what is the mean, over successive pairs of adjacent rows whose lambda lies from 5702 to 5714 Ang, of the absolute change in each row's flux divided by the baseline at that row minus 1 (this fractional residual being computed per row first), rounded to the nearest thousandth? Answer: 0.091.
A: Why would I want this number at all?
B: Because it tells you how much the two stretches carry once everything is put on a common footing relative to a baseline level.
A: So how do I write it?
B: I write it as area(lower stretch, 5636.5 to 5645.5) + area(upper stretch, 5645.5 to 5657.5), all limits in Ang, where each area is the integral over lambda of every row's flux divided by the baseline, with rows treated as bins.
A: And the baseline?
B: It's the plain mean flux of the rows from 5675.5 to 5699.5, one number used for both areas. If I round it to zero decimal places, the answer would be 21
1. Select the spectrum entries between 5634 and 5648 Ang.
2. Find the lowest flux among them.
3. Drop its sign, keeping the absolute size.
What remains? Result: 25.5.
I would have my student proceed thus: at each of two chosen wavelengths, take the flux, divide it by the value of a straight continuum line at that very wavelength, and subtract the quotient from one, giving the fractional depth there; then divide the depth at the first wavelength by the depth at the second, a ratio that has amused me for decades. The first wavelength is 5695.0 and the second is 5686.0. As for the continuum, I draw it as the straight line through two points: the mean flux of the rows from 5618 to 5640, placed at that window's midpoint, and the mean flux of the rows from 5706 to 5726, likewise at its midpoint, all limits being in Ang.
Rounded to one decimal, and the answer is 1.7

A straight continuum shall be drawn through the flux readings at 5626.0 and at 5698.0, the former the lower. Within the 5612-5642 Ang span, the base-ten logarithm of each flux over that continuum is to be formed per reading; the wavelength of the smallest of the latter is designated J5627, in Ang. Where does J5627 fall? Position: 5614.0 Ang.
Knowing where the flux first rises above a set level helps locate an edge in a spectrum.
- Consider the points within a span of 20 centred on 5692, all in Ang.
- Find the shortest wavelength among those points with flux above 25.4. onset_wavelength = 5683.0 Ang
